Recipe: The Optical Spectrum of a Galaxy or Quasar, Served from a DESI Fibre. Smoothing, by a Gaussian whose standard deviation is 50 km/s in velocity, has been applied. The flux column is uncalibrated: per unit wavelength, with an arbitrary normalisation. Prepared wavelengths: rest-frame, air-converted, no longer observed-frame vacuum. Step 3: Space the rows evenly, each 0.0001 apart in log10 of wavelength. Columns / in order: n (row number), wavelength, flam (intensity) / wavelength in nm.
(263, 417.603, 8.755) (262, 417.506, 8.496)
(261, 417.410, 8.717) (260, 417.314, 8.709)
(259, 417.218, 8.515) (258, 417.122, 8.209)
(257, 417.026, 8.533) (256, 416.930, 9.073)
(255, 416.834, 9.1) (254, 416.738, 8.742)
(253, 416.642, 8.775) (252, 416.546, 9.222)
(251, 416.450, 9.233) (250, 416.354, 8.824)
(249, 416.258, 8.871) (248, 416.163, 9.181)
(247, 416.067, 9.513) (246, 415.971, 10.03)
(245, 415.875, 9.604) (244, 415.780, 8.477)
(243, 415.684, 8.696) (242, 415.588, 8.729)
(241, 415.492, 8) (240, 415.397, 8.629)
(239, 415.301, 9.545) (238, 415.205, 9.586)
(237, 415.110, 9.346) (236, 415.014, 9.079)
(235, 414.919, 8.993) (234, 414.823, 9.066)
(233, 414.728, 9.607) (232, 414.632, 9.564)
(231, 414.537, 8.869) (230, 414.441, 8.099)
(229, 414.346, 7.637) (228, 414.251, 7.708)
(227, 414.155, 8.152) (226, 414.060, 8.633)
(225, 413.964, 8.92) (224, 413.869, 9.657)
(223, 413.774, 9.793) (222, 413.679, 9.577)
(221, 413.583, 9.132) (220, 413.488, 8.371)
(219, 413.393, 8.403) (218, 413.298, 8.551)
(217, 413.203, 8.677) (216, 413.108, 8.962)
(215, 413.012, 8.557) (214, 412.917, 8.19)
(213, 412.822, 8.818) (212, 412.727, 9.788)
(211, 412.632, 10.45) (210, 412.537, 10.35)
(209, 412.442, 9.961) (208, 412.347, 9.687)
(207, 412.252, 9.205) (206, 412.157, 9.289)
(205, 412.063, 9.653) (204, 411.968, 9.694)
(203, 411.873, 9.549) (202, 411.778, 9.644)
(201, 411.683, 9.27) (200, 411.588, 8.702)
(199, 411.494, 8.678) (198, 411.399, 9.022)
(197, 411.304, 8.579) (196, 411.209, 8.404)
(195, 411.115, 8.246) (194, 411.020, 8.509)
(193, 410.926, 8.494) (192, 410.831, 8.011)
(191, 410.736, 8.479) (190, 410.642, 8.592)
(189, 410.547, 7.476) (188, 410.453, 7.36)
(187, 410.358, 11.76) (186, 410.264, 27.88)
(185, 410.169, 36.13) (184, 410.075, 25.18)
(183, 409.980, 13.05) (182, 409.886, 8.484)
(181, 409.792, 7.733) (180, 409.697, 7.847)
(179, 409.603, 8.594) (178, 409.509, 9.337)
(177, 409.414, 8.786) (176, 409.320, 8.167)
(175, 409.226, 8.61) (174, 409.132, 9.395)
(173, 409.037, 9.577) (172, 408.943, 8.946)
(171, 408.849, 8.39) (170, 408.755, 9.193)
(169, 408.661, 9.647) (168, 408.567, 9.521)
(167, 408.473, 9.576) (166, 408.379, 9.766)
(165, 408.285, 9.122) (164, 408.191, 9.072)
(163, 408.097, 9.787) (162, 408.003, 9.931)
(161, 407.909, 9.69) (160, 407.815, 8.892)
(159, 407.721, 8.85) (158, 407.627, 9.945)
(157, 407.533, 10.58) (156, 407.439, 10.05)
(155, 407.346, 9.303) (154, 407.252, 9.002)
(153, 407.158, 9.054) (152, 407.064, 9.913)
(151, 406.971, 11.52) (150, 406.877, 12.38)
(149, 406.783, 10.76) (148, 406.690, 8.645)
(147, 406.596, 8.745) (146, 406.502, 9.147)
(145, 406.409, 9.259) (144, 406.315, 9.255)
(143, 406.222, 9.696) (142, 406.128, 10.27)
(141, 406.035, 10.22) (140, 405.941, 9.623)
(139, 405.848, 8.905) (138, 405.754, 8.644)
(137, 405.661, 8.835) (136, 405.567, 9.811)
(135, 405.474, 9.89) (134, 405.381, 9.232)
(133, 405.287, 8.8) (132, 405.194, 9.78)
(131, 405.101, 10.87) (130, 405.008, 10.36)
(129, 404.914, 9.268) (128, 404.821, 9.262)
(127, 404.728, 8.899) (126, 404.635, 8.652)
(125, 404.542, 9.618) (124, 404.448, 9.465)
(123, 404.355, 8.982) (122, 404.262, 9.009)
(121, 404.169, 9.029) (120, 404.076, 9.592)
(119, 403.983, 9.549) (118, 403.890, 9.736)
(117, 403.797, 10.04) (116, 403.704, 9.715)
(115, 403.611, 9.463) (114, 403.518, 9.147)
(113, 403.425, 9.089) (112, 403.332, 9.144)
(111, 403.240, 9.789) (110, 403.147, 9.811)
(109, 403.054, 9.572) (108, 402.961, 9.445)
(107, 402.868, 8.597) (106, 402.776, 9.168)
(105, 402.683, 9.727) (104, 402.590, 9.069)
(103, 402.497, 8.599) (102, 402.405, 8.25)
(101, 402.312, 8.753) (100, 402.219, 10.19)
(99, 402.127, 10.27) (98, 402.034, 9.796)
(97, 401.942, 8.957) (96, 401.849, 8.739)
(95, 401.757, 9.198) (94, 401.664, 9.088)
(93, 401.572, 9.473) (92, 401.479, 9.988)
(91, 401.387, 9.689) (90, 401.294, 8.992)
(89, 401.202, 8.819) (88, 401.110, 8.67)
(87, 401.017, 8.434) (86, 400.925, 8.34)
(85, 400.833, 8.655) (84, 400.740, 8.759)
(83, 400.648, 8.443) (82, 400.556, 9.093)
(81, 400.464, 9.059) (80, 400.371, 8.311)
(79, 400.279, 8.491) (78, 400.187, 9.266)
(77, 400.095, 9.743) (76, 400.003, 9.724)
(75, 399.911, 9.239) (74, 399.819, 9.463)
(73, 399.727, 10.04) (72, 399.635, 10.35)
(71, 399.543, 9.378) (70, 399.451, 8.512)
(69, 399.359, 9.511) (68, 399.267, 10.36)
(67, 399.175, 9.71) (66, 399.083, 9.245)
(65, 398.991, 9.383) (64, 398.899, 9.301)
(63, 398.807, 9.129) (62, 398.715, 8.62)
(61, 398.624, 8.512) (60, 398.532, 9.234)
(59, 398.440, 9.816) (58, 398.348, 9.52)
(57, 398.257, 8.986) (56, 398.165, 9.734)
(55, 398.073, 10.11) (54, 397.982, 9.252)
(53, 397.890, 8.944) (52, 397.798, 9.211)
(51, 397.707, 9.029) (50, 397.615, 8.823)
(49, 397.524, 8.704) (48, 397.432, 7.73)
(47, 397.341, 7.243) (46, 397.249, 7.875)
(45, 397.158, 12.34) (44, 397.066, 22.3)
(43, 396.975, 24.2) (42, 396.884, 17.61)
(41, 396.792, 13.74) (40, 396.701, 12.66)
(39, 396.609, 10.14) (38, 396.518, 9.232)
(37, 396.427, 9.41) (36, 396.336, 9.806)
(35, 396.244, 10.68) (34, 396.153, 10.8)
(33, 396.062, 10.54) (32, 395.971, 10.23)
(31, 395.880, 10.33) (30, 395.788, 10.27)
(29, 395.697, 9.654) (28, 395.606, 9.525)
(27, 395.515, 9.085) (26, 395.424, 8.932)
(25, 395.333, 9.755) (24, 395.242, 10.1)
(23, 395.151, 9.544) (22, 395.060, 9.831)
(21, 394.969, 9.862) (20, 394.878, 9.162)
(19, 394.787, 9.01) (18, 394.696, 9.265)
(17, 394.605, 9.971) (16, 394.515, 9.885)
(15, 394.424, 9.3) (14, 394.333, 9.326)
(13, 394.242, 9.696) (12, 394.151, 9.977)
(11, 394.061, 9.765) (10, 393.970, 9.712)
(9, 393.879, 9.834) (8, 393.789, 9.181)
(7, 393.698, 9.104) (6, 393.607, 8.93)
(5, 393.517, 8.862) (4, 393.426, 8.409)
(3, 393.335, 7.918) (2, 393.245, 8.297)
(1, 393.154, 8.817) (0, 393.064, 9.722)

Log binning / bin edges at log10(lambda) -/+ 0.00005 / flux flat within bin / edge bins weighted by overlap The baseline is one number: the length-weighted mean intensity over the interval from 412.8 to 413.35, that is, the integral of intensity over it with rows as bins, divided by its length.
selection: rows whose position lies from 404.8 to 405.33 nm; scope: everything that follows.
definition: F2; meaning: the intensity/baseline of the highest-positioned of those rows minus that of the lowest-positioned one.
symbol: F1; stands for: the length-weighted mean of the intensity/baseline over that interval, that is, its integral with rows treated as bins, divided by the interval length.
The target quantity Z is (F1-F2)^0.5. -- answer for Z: 1.09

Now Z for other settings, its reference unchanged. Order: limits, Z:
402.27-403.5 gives 1.01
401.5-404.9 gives 1.05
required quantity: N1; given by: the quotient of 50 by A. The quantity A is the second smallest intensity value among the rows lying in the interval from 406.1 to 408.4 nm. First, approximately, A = 8.745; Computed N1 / 5.72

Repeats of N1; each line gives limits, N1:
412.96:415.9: 6.49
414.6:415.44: 5.56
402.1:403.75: 5.82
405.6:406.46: 5.66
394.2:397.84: 6.47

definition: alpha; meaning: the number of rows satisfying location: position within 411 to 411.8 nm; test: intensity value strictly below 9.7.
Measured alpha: 9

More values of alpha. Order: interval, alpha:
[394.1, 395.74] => 11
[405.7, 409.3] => 26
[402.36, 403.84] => 11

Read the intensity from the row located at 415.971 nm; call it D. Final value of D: 10.03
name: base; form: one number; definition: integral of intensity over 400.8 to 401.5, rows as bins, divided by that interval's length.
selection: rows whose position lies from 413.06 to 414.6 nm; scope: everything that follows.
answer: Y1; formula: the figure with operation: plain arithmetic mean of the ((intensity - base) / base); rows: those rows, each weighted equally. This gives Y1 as -0.026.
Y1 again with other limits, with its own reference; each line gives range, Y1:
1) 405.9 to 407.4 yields 0.098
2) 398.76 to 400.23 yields 0.067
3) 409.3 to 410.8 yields 0.435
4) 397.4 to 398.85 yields 0.018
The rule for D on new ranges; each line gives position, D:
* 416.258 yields 8.871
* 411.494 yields 8.678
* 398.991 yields 9.383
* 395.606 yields 9.525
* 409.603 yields 8.594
